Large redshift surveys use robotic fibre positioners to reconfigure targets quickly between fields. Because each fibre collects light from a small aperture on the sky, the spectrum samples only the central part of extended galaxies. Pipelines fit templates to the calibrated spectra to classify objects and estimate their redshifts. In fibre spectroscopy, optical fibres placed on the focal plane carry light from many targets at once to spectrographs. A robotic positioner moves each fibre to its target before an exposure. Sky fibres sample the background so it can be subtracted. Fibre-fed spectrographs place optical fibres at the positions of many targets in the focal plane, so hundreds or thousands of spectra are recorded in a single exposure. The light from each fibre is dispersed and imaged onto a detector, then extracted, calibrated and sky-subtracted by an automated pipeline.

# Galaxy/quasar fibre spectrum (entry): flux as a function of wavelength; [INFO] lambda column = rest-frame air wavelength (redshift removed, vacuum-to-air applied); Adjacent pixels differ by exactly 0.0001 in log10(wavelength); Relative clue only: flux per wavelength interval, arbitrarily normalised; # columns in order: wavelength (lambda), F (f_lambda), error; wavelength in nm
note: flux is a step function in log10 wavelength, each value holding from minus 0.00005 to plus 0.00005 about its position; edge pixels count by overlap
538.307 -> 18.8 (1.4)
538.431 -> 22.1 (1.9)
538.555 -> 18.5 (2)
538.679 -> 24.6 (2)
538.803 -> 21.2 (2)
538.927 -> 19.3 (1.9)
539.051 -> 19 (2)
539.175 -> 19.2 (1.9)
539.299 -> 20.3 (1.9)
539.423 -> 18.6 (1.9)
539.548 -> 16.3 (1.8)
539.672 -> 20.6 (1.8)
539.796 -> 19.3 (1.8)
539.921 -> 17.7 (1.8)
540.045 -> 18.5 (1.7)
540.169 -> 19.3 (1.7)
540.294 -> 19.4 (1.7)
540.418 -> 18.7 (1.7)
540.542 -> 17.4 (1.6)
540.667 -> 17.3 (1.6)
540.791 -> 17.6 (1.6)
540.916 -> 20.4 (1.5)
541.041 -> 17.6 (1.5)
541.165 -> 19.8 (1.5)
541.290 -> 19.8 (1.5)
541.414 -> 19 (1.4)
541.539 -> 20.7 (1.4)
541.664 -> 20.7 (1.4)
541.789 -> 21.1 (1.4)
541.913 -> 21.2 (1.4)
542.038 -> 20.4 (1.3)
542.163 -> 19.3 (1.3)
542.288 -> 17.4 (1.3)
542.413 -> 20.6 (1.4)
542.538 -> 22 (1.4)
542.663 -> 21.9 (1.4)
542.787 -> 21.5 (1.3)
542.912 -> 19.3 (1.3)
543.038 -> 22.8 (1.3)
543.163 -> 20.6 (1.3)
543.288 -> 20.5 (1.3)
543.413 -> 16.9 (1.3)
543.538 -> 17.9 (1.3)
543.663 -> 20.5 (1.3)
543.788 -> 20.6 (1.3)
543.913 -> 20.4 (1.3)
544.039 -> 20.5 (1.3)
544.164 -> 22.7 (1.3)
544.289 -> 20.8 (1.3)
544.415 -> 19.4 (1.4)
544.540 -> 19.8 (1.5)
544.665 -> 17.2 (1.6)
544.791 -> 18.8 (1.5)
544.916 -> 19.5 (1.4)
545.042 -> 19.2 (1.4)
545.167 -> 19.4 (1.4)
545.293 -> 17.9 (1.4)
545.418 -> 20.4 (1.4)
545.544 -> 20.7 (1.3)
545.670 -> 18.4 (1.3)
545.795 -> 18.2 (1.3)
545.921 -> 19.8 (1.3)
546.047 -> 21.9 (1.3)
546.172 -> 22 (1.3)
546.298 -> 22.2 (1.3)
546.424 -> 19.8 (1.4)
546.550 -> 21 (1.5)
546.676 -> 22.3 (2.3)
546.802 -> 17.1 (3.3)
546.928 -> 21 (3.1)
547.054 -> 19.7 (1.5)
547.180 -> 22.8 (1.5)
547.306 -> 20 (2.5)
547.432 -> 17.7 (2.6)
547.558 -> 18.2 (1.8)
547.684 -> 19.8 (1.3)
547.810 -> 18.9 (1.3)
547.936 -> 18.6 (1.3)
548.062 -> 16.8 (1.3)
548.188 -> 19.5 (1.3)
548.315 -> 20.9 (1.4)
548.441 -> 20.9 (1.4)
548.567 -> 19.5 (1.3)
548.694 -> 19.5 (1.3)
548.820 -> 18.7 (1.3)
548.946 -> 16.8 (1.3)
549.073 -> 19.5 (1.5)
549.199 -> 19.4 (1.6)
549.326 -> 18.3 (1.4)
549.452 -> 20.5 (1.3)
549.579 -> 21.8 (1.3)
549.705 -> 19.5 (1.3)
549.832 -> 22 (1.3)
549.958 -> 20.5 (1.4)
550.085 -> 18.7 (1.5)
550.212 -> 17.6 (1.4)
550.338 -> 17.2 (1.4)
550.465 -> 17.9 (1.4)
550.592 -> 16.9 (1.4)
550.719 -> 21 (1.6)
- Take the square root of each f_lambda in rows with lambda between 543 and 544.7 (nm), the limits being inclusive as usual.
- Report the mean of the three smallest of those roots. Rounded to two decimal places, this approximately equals 4.16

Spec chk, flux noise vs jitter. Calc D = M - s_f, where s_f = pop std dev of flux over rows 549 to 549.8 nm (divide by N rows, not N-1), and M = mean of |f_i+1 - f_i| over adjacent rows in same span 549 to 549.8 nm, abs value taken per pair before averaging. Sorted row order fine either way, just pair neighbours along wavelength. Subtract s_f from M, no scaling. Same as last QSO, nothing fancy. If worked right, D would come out 0.31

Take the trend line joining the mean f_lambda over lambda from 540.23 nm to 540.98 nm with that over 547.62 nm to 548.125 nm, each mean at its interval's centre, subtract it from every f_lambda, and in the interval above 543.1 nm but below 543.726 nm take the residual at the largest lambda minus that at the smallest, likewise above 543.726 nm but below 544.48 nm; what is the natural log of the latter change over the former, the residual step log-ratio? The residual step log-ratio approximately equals 2.4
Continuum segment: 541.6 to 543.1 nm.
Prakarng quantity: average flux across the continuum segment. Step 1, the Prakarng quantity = 20.7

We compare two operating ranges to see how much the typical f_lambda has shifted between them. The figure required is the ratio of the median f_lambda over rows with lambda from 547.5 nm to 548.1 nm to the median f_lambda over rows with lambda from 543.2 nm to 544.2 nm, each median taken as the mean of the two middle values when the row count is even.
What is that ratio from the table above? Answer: 0.91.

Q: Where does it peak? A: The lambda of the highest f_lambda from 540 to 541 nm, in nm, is 540.916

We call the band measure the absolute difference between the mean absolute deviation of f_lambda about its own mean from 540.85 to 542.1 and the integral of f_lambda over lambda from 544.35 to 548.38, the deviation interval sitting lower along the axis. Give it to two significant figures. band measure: 78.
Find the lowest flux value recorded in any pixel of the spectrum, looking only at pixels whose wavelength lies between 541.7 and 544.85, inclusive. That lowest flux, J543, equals 16.9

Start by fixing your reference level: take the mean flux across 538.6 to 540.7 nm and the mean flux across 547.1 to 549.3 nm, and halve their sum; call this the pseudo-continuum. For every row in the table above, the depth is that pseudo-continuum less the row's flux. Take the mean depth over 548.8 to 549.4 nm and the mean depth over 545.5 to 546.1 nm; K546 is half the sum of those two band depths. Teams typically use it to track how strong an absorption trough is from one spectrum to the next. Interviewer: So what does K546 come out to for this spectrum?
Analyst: 0.1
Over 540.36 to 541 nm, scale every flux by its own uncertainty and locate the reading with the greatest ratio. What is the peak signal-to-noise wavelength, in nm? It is 540.916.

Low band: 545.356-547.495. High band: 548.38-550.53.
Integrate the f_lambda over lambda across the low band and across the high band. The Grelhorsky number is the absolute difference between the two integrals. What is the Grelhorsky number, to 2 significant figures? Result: 1.9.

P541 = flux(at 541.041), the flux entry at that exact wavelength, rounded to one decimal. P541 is 17.6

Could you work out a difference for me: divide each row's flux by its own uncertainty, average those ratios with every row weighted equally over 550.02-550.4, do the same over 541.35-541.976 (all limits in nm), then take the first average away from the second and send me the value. 2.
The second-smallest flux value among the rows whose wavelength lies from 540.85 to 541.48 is 19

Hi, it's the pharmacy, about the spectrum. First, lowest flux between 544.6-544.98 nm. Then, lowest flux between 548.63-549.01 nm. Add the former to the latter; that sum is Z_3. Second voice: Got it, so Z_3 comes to 34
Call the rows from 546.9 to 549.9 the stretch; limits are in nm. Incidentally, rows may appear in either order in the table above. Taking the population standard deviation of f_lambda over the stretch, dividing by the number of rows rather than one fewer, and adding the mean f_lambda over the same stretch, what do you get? 21.1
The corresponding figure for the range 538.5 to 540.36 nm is 21.2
